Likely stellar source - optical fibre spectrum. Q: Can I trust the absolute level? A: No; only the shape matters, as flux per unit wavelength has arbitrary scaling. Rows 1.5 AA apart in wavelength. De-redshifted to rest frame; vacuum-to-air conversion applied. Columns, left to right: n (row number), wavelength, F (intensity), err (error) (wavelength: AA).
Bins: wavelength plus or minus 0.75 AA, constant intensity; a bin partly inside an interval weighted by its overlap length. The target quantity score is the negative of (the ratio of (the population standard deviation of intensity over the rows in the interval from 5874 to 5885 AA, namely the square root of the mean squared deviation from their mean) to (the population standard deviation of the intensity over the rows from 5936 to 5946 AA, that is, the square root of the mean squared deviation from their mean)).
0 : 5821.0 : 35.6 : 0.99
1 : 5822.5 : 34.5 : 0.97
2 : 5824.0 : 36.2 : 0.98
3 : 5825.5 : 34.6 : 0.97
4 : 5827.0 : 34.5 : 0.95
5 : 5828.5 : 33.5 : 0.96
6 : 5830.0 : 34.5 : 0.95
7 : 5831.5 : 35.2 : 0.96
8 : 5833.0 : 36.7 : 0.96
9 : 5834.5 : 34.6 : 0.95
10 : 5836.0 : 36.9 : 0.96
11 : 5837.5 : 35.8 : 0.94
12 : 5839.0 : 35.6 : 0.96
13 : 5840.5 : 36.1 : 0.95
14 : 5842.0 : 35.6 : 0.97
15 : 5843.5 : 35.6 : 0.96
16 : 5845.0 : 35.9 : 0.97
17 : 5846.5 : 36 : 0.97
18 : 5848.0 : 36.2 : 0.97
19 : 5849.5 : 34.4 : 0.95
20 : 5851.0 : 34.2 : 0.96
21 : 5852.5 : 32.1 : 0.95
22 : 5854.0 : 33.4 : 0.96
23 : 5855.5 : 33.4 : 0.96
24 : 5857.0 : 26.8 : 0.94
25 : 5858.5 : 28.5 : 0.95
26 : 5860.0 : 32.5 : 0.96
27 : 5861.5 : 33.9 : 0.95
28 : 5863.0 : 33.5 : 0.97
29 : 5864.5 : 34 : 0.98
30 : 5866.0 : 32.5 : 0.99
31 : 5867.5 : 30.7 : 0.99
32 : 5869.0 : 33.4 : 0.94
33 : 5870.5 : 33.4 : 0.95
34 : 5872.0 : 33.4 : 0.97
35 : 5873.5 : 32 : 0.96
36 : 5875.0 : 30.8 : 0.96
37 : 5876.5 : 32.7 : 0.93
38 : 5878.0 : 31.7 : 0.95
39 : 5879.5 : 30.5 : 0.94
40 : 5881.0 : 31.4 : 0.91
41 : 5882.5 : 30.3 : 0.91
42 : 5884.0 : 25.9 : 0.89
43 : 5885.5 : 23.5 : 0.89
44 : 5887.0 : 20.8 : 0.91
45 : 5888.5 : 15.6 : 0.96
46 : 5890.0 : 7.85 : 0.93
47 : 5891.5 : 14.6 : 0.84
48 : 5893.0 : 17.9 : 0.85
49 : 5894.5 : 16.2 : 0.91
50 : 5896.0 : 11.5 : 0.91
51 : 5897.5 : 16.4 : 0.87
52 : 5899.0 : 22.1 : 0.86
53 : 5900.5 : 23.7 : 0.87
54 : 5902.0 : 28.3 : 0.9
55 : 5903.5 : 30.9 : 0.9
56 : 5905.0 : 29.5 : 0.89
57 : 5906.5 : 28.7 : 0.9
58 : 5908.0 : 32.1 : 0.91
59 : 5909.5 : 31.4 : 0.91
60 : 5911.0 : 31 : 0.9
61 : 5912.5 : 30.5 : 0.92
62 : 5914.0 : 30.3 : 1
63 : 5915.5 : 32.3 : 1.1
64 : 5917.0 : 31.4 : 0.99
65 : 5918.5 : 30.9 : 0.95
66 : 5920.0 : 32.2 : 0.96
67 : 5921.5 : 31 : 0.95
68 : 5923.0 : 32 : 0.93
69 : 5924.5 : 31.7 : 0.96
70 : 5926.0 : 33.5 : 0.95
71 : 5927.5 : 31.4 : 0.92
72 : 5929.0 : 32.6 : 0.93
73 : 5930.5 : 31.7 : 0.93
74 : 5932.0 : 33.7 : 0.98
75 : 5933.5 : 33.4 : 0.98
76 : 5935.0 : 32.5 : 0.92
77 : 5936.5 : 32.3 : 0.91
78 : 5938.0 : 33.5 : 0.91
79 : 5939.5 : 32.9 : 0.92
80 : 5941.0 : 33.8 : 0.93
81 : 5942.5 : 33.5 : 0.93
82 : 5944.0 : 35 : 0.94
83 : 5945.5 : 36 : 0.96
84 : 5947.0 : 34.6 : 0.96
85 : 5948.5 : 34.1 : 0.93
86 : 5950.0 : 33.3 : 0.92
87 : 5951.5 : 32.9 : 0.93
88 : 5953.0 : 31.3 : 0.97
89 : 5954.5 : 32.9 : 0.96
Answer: -1.7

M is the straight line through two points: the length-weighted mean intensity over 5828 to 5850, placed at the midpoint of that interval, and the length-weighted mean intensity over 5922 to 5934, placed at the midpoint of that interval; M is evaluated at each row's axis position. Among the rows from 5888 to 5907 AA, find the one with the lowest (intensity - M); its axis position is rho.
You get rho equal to 5890.0 AA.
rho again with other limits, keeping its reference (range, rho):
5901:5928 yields 5902.0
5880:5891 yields 5890.0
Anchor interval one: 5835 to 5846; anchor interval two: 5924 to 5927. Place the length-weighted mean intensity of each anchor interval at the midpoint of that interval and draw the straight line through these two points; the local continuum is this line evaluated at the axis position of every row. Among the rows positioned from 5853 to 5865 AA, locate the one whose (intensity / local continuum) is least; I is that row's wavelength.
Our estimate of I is 5857.0 AA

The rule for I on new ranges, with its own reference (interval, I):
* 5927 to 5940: 5927.5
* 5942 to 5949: 5942.5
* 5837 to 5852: 5851.0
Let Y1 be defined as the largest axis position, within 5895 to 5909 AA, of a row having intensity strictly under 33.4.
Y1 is 5908.0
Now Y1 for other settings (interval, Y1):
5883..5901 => 5900.5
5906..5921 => 5920.0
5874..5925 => 5924.5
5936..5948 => 5939.5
